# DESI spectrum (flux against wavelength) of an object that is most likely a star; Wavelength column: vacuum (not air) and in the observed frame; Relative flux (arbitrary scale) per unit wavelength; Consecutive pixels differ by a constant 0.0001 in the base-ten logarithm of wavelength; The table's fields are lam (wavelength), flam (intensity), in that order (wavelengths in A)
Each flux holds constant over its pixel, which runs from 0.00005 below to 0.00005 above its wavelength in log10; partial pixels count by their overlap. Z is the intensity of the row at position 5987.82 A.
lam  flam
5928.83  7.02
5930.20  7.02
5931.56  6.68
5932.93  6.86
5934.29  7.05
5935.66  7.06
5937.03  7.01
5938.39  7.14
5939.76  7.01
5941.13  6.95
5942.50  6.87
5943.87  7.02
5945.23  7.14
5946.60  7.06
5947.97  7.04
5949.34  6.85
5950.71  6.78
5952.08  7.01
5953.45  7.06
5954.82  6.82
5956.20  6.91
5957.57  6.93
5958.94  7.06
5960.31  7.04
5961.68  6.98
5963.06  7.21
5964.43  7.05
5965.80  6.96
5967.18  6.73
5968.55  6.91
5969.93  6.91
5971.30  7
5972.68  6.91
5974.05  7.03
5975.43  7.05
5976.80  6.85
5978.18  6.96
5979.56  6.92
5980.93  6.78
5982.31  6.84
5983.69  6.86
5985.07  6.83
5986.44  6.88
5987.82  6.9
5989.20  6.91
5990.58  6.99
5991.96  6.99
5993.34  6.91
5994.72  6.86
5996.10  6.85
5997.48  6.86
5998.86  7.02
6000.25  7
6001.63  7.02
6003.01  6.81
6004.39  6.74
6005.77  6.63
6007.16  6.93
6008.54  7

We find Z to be 6.9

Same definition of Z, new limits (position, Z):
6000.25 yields 7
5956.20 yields 6.91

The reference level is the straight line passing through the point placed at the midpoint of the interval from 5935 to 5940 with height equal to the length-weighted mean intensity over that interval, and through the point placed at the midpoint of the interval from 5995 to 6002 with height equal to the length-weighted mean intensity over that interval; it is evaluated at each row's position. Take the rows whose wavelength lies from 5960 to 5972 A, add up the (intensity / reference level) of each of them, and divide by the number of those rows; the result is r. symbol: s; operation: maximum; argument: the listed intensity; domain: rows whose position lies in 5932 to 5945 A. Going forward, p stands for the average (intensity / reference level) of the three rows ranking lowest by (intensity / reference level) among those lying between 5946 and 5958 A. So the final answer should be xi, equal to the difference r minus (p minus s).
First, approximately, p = 0.9693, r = 0.9961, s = 7.14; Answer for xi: 7.17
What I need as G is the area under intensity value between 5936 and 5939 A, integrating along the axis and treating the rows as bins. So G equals 21.2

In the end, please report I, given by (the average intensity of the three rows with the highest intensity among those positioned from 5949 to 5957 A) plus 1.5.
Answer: 8.49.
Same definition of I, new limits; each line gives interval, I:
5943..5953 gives 8.58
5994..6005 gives 8.51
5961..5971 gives 8.58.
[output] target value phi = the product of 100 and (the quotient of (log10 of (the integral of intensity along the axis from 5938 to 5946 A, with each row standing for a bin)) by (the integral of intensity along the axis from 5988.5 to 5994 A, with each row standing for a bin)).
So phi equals 4.6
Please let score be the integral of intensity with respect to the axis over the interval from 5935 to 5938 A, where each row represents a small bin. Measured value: 21.2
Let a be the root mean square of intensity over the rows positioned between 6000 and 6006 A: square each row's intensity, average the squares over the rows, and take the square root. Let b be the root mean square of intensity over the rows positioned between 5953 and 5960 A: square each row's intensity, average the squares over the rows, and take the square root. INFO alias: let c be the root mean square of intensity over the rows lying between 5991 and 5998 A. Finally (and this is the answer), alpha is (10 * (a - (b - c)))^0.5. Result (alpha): 8.23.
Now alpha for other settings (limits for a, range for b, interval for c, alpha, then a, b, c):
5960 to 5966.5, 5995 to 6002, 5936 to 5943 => 8.42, 7.05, 6.95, 7.00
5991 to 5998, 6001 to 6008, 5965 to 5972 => 8.35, 6.89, 6.83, 6.90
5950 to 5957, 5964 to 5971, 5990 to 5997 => 8.32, 6.92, 6.91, 6.92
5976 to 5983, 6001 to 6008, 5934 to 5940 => 8.42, 6.87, 6.83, 7.05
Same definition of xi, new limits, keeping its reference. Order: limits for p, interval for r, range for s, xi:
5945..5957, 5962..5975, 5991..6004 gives 7.05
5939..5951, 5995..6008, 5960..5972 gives 7.23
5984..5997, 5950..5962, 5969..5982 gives 7.06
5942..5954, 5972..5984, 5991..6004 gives 7.04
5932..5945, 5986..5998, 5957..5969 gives 7.23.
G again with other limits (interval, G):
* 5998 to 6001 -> 21.0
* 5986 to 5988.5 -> 17.2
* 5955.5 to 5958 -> 17.2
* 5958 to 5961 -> 21.2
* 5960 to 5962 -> 14.0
